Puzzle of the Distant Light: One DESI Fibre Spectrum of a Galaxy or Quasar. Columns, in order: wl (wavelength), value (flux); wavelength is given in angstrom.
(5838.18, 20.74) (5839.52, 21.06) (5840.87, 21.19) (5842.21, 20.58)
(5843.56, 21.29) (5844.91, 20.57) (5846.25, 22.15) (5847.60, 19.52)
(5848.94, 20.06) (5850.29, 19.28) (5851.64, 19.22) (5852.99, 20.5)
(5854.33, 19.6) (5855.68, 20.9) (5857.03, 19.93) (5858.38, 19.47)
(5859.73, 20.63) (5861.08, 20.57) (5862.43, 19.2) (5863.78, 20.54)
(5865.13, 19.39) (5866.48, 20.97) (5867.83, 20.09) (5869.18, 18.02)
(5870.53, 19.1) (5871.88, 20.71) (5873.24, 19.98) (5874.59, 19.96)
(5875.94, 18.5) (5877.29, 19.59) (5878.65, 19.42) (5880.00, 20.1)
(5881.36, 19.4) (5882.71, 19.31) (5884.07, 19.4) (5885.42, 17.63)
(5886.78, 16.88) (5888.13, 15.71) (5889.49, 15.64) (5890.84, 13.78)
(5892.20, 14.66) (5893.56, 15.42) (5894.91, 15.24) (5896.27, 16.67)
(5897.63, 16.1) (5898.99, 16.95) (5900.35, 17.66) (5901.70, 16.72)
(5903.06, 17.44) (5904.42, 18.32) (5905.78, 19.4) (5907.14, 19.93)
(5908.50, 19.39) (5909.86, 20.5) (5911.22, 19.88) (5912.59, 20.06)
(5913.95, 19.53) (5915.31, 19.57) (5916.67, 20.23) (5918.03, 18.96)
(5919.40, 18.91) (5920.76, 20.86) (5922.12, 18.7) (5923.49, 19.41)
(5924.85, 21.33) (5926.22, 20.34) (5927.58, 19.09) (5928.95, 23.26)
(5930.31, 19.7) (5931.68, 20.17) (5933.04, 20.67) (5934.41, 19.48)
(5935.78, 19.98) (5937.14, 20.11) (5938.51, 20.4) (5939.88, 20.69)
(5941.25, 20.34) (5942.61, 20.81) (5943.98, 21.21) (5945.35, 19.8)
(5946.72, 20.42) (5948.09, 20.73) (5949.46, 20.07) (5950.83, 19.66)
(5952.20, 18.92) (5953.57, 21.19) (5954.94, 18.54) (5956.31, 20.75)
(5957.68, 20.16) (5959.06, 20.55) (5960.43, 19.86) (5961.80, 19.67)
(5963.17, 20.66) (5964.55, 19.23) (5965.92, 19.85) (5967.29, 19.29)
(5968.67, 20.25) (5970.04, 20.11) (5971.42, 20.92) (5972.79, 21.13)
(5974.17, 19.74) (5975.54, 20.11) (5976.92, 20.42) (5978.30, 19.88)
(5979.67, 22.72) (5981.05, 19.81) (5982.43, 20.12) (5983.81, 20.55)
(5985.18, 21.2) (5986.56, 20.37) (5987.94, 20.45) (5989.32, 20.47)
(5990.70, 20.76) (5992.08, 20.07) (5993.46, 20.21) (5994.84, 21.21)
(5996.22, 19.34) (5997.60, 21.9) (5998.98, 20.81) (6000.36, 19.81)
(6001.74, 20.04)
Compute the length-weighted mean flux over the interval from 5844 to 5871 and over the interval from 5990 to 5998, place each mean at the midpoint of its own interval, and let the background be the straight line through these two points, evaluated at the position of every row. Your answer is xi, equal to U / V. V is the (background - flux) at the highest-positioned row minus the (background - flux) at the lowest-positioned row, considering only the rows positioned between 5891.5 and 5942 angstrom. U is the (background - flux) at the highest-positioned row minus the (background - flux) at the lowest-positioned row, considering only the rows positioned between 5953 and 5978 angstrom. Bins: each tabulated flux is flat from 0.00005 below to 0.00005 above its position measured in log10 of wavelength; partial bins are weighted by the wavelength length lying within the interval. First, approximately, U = 0.9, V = -5.5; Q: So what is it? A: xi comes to -0.2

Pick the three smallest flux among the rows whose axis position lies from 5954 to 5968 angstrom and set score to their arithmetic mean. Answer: 19.0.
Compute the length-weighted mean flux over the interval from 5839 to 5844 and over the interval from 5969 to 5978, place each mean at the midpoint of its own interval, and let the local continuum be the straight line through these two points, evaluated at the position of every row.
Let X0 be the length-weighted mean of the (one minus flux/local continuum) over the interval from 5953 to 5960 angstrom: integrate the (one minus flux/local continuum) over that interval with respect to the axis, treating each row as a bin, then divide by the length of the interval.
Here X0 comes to 0.01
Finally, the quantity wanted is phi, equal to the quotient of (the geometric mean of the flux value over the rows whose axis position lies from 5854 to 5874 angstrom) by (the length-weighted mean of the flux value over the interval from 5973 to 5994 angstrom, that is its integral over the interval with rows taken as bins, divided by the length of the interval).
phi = 0.97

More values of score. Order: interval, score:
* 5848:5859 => 19.3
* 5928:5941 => 19.7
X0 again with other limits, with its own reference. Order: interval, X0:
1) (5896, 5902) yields 0.19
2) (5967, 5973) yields 0.00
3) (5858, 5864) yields 0.04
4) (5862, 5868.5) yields 0.04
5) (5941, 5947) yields 0.00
